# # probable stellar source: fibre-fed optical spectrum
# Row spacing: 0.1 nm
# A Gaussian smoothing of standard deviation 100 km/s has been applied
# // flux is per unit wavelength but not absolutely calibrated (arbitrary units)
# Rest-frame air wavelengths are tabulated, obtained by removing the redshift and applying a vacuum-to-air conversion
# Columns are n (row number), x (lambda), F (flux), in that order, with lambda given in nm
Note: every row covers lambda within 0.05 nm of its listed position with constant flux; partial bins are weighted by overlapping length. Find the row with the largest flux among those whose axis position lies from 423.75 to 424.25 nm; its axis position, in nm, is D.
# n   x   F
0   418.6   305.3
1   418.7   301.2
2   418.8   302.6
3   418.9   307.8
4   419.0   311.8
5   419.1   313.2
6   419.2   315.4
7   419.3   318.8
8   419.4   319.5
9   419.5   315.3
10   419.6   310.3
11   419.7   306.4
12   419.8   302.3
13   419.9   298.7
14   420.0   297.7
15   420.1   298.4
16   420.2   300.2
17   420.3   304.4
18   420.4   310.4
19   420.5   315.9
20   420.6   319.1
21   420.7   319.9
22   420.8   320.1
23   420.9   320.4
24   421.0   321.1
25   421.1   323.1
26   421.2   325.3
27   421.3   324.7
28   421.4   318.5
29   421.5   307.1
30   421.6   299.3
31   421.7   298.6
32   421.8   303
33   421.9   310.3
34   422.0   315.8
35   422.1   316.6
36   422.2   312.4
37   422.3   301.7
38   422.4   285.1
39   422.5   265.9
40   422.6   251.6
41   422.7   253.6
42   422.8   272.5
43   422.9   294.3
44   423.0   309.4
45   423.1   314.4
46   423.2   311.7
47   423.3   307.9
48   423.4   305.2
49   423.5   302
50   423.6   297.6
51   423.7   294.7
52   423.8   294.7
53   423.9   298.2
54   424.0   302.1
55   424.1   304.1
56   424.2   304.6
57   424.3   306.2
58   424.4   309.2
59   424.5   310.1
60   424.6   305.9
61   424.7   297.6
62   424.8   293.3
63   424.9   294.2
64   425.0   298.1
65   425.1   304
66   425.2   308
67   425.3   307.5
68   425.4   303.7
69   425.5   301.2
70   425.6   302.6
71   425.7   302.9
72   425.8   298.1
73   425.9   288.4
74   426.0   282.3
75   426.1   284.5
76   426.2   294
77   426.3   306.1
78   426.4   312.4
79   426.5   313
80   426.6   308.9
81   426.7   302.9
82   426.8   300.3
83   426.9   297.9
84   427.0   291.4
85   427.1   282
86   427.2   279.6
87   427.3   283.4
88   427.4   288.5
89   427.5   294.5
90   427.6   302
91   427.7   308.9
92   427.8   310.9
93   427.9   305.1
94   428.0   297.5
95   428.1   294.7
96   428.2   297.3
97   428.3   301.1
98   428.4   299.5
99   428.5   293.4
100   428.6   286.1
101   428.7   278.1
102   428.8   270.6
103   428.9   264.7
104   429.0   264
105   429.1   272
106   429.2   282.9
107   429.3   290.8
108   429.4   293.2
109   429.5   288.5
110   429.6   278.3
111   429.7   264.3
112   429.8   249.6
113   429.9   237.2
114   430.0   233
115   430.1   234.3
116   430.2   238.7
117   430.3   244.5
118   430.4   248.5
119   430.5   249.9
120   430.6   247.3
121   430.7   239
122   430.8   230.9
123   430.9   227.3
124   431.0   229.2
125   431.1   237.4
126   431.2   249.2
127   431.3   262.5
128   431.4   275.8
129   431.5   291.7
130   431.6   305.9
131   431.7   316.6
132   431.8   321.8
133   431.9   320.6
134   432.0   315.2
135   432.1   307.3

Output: 424.2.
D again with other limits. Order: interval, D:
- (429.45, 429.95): 429.5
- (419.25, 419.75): 419.4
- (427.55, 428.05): 427.8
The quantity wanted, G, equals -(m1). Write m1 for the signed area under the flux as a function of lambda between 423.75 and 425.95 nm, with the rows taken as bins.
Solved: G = -663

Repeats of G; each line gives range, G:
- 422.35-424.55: -650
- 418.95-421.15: -686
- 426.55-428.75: -650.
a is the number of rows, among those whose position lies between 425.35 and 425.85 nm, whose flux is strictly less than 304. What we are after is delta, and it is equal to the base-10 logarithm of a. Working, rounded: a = 5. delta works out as 0.70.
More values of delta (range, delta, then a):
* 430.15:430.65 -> 0.70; 5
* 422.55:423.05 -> 0.60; 4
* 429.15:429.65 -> 0.70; 5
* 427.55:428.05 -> 0.30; 2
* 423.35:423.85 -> 0.60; 4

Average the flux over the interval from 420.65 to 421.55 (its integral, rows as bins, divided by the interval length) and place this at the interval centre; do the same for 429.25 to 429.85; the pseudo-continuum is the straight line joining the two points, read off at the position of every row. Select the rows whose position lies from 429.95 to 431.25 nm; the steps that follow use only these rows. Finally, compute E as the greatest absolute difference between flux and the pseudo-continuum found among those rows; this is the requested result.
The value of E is 43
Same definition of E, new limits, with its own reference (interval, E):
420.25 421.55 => 20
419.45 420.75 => 28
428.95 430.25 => 42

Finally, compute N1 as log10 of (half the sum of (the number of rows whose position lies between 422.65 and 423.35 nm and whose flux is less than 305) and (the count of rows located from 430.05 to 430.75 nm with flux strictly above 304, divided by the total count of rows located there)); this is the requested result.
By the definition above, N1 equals 0.18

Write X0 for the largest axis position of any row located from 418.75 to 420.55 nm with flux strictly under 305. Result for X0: 420.3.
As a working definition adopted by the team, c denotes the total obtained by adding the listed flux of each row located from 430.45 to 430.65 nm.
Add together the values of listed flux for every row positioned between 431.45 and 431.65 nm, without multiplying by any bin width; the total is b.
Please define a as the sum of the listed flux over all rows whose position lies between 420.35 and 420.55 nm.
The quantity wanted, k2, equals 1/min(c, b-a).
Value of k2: -0.035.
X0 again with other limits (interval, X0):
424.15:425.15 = 425.1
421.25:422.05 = 421.8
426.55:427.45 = 427.4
